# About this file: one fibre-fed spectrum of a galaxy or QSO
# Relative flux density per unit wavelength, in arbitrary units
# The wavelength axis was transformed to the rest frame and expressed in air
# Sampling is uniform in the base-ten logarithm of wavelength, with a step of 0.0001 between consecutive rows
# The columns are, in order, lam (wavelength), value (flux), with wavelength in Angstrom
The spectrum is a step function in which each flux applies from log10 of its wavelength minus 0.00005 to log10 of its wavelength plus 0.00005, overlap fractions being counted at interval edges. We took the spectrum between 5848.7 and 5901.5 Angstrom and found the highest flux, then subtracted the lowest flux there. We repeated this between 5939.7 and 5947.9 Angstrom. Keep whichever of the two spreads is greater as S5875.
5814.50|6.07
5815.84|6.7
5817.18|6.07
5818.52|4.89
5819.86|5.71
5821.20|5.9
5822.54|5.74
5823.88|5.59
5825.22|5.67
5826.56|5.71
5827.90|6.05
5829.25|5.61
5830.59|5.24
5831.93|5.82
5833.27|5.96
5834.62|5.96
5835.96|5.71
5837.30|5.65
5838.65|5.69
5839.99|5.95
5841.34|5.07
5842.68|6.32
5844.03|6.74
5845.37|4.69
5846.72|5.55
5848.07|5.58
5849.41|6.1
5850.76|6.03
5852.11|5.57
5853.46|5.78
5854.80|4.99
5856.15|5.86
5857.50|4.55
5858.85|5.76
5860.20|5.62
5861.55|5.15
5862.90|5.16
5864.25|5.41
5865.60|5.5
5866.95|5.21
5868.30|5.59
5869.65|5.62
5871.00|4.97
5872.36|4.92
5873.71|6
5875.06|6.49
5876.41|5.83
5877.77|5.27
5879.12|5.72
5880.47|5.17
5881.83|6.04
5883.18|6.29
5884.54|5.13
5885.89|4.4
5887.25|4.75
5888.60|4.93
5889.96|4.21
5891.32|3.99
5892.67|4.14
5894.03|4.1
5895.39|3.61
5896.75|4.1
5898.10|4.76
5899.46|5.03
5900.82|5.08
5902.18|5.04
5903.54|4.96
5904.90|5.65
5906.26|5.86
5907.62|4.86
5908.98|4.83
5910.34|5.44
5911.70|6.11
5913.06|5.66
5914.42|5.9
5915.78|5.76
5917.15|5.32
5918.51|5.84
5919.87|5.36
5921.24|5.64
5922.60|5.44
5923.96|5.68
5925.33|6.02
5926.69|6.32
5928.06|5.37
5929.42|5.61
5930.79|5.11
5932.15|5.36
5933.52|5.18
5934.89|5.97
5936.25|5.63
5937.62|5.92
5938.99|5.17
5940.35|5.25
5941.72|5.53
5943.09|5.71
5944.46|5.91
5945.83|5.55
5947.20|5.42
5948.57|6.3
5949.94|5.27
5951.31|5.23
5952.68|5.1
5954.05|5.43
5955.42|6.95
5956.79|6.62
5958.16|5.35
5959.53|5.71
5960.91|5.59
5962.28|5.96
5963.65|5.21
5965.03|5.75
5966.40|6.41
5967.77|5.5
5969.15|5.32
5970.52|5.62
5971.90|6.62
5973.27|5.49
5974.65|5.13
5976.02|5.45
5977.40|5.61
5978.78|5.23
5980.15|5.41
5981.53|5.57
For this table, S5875 2.88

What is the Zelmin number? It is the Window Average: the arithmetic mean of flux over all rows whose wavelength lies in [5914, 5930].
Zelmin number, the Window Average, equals 5.69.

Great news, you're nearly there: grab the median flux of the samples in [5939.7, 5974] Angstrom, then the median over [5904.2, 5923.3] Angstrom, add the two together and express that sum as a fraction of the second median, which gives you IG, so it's 1.983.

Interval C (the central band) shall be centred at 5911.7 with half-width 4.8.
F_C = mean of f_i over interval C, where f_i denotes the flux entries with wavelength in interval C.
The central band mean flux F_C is 5.51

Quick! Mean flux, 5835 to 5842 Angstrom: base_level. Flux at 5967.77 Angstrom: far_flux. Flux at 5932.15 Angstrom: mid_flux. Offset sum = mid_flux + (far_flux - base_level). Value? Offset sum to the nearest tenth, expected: 5.2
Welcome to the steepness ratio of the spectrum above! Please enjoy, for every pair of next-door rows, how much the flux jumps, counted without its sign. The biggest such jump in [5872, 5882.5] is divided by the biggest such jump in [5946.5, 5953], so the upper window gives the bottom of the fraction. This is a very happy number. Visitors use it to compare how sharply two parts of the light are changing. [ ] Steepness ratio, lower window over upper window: 1.0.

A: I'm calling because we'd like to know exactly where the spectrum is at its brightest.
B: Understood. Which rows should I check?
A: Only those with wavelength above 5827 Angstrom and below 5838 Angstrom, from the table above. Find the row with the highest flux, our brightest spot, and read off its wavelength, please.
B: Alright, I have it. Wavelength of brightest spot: 5827.90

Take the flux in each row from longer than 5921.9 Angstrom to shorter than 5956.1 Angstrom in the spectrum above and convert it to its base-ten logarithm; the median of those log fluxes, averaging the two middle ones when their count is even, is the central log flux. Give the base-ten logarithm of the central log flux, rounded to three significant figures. -0.129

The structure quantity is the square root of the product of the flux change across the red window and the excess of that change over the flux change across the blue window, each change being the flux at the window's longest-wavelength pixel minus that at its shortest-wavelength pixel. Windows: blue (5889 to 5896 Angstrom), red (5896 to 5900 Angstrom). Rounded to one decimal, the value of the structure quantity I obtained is 1.2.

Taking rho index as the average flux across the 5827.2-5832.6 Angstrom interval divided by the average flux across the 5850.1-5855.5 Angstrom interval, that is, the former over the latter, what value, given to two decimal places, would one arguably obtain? 1.02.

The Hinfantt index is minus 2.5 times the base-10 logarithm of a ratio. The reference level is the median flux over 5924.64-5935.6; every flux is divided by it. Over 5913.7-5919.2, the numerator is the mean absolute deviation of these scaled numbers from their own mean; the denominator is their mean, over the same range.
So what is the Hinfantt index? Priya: 3.68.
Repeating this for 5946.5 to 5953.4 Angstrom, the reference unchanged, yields 3.03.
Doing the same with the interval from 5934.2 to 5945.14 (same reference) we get 3.42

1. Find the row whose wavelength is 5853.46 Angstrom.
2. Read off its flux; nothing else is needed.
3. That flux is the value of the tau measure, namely 5.78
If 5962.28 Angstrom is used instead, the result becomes 5.96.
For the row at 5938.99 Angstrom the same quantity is 5.17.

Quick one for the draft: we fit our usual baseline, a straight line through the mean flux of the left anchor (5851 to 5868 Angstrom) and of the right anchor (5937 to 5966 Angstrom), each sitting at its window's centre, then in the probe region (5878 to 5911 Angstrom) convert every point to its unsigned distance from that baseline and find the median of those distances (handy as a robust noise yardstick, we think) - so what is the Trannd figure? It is 0.63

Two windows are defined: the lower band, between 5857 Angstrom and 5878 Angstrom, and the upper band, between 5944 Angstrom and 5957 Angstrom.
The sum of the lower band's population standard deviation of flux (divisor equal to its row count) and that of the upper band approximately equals 1.06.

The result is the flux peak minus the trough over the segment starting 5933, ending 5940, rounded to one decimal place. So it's 0.8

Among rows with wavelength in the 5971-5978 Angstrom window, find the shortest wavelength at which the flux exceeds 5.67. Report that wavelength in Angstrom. 5971.90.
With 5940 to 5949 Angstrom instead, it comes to 5943.09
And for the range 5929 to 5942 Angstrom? 5934.89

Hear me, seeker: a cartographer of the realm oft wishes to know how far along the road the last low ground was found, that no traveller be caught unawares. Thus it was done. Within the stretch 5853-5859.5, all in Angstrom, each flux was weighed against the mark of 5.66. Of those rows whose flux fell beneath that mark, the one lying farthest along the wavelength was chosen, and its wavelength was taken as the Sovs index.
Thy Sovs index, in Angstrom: 5857.50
